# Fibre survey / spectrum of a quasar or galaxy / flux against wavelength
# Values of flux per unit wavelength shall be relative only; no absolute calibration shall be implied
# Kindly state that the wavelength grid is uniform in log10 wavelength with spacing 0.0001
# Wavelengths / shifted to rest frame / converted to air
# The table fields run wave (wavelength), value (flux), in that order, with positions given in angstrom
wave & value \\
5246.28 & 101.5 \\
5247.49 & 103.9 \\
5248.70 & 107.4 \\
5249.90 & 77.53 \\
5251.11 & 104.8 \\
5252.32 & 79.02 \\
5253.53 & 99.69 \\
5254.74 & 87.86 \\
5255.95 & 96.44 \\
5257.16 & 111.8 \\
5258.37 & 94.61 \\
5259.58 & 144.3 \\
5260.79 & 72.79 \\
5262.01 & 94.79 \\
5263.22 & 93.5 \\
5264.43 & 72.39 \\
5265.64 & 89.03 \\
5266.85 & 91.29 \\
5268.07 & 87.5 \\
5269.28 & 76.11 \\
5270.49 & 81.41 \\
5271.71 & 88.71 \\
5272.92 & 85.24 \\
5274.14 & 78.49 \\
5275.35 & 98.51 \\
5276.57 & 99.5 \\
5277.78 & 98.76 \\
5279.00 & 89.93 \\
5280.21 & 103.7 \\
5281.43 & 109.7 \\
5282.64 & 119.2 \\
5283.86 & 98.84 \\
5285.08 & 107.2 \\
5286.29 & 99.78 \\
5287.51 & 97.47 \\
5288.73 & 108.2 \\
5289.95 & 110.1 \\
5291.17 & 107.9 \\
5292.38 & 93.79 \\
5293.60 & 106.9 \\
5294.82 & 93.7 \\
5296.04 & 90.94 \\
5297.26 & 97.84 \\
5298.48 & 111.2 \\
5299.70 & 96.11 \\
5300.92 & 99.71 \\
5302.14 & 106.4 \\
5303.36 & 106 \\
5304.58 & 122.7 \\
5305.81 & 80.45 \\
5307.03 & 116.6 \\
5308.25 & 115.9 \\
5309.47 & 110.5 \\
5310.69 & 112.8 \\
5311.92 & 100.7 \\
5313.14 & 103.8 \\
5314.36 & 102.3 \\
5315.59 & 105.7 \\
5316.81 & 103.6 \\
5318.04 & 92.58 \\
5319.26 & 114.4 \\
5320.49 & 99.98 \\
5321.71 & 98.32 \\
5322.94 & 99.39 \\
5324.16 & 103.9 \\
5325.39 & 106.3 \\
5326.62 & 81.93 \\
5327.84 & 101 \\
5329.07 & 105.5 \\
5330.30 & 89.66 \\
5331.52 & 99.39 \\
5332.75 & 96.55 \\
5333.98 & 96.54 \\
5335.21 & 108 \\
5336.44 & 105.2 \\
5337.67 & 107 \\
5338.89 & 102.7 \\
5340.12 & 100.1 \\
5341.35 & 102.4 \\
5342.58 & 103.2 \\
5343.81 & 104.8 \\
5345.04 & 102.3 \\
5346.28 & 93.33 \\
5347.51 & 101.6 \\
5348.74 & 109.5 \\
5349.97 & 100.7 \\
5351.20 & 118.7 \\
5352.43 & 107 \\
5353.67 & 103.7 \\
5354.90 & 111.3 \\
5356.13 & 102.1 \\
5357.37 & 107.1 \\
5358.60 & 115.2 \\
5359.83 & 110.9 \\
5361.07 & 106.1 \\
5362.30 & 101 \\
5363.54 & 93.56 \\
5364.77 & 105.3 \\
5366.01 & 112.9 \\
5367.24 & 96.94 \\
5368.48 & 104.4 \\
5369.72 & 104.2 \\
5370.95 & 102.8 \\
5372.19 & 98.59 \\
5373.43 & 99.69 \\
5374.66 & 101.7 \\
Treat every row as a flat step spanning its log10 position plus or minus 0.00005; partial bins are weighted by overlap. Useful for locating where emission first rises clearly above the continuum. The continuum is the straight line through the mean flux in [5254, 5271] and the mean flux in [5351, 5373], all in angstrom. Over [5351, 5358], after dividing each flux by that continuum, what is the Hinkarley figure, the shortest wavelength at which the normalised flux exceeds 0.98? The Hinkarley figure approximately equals 5351.20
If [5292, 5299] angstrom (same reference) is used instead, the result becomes 5293.60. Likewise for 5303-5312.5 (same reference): 5303.36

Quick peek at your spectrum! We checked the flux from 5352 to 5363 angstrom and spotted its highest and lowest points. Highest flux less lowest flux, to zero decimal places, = 14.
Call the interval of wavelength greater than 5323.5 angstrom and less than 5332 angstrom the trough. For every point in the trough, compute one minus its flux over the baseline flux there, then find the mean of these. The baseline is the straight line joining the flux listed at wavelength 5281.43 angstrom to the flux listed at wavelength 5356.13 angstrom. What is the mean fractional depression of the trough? 0.06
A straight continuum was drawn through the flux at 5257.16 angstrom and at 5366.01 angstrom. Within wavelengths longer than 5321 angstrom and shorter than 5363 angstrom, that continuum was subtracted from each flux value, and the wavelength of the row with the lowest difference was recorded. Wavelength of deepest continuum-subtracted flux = 5326.62 angstrom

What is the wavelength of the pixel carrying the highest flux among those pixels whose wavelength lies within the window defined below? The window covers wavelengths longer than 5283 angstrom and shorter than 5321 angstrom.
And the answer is 5304.58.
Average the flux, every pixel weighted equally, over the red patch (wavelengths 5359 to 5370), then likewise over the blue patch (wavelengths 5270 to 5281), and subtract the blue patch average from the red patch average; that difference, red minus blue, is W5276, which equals 12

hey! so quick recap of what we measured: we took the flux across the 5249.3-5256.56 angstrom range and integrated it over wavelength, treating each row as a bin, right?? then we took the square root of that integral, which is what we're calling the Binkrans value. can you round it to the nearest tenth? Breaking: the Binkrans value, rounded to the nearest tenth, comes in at 25.7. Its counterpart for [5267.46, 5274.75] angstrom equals 24.6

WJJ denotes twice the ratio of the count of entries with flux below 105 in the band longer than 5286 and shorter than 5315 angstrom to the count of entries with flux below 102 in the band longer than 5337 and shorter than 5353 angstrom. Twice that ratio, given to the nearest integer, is 6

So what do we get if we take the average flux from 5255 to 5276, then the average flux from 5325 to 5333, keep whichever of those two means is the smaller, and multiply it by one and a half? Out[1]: 137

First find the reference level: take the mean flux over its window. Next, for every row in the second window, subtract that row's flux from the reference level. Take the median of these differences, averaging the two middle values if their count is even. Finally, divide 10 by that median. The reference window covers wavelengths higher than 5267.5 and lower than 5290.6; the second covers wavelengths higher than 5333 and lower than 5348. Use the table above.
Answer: -1.7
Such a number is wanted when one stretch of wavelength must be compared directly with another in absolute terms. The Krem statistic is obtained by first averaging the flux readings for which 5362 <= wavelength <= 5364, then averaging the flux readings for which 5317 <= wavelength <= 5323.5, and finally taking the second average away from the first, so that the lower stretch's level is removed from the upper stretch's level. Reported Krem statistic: -4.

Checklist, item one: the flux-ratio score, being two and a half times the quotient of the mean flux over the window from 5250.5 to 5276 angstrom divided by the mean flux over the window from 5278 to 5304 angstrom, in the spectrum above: 2.24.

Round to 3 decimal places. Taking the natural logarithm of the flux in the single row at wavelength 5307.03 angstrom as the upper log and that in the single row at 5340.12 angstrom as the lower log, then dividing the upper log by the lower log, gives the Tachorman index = 1.033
